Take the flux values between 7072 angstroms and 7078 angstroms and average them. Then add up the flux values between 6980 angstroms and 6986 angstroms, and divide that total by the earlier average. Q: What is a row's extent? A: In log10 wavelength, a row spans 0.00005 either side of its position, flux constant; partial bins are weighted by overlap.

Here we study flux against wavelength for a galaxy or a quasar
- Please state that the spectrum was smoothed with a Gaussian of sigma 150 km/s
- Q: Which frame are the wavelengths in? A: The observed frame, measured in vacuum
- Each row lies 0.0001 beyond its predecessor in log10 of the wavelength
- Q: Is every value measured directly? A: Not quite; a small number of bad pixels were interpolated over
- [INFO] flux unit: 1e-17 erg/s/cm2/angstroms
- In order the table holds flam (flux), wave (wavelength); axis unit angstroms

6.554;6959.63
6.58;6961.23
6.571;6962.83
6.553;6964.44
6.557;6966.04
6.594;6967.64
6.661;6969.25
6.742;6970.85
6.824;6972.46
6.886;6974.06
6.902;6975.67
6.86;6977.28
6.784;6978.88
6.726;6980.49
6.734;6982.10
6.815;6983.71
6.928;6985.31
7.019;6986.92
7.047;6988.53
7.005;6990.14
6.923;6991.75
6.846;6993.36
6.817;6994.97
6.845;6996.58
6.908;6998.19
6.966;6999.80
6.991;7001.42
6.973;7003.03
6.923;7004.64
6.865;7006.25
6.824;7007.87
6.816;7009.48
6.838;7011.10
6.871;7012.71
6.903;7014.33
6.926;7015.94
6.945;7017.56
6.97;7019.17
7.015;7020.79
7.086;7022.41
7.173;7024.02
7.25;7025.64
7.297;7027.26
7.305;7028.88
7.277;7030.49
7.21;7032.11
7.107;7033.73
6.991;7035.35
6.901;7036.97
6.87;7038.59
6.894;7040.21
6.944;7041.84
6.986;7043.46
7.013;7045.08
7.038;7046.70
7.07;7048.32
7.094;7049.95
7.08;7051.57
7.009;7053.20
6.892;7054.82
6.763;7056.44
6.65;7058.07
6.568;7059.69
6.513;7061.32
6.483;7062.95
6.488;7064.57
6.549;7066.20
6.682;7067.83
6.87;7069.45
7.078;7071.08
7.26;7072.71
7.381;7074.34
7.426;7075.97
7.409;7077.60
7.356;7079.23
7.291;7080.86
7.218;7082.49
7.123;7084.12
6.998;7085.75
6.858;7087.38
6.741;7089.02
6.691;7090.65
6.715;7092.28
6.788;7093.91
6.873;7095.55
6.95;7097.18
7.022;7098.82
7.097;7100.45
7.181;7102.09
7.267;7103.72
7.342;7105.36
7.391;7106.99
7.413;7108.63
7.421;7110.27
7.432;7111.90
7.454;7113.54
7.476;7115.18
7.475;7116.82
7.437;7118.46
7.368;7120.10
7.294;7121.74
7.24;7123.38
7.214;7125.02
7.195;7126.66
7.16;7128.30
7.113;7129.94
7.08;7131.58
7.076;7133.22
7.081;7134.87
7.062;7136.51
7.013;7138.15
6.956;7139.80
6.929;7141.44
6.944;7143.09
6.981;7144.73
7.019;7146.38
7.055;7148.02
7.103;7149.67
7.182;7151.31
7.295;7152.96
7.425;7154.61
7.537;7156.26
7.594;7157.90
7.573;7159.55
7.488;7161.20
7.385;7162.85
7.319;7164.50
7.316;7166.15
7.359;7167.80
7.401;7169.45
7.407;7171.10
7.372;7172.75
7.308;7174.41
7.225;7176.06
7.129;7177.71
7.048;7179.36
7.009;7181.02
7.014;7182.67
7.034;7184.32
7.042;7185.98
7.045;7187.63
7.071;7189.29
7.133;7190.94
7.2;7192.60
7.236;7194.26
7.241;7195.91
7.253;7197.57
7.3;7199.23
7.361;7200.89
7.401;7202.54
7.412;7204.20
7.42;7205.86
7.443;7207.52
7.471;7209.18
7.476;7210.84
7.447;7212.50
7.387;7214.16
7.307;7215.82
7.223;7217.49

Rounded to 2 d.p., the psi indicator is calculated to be 3.69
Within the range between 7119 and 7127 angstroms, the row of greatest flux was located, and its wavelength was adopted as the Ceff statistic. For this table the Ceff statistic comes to 7120.10 angstroms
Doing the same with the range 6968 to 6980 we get 6975.67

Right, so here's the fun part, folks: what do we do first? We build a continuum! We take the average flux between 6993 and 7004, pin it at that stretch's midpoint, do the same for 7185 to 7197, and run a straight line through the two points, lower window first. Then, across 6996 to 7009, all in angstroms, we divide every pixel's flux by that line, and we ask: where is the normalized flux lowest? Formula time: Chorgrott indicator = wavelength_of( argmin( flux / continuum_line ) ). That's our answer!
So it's 7007.87 angstroms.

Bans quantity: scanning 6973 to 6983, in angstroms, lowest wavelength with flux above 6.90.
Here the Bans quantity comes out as 6975.67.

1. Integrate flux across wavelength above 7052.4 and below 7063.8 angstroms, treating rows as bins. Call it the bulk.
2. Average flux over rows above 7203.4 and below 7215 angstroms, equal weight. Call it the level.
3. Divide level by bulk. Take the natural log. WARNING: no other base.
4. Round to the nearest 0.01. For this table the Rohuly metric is -2.33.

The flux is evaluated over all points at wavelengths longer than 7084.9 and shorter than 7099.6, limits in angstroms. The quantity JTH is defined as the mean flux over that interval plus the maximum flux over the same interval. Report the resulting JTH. 13.9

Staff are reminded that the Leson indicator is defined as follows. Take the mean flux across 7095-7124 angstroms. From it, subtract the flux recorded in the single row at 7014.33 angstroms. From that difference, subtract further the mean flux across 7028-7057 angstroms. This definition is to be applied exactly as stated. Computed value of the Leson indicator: -6.64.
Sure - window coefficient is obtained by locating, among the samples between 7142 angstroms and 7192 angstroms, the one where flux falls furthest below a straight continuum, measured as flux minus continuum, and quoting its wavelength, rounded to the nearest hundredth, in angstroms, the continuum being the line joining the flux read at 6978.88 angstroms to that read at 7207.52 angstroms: 7181.02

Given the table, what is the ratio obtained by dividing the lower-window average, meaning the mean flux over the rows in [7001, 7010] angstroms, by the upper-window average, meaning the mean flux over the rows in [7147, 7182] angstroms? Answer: 0.944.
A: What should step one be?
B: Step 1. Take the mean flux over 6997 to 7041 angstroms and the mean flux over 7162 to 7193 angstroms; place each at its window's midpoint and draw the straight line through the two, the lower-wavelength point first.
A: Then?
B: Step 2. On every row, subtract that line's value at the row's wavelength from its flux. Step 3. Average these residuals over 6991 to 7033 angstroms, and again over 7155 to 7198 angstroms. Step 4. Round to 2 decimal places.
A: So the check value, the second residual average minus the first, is 0.06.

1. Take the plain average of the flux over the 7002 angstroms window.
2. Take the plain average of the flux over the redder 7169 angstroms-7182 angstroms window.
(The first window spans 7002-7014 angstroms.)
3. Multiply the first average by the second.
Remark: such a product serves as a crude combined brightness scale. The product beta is 49.7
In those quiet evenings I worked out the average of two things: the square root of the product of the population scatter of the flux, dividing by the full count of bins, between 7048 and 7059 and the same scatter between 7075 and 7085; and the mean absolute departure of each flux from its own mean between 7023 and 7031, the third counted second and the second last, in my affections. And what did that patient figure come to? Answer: 0.085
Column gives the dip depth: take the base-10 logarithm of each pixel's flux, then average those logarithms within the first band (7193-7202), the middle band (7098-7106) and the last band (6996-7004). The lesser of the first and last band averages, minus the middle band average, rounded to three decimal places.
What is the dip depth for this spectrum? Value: -0.015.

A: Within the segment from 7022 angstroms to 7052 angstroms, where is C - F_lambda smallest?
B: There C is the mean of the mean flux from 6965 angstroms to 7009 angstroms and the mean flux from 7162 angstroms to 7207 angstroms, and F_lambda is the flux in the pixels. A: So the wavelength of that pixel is 7028.88 angstroms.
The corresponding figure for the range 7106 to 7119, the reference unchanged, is 7115.18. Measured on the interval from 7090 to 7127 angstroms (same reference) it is 7115.18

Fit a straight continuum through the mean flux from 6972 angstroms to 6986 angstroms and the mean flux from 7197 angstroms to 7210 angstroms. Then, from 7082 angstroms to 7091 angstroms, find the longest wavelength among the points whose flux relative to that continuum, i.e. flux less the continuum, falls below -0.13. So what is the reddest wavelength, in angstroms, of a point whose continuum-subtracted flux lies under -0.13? 7090.65 angstroms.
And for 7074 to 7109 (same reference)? 7097.18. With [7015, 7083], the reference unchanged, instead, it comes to 7069.45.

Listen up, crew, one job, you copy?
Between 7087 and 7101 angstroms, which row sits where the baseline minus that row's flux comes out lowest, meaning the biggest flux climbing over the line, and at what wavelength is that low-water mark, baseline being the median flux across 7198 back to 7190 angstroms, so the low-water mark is 7100.45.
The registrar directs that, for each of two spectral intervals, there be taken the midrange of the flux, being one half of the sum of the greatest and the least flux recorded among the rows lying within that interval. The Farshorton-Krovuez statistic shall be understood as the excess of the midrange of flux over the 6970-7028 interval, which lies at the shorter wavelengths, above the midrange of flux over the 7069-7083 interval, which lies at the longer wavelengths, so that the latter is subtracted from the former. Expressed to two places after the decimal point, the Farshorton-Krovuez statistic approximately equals -0.14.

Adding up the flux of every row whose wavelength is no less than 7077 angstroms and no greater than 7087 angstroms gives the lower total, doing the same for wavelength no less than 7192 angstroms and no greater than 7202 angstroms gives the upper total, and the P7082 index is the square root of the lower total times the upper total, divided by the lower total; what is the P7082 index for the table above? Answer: 1.00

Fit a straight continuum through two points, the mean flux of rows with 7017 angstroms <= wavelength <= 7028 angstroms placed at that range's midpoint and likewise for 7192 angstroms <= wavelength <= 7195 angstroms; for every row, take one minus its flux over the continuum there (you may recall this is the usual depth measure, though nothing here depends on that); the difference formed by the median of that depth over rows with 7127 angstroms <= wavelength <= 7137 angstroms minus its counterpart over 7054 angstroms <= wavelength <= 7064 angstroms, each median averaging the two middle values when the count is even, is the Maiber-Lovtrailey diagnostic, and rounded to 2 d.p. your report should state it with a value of -0.06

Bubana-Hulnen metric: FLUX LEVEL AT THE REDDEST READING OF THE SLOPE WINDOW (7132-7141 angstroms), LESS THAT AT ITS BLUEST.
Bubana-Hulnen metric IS -0.12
